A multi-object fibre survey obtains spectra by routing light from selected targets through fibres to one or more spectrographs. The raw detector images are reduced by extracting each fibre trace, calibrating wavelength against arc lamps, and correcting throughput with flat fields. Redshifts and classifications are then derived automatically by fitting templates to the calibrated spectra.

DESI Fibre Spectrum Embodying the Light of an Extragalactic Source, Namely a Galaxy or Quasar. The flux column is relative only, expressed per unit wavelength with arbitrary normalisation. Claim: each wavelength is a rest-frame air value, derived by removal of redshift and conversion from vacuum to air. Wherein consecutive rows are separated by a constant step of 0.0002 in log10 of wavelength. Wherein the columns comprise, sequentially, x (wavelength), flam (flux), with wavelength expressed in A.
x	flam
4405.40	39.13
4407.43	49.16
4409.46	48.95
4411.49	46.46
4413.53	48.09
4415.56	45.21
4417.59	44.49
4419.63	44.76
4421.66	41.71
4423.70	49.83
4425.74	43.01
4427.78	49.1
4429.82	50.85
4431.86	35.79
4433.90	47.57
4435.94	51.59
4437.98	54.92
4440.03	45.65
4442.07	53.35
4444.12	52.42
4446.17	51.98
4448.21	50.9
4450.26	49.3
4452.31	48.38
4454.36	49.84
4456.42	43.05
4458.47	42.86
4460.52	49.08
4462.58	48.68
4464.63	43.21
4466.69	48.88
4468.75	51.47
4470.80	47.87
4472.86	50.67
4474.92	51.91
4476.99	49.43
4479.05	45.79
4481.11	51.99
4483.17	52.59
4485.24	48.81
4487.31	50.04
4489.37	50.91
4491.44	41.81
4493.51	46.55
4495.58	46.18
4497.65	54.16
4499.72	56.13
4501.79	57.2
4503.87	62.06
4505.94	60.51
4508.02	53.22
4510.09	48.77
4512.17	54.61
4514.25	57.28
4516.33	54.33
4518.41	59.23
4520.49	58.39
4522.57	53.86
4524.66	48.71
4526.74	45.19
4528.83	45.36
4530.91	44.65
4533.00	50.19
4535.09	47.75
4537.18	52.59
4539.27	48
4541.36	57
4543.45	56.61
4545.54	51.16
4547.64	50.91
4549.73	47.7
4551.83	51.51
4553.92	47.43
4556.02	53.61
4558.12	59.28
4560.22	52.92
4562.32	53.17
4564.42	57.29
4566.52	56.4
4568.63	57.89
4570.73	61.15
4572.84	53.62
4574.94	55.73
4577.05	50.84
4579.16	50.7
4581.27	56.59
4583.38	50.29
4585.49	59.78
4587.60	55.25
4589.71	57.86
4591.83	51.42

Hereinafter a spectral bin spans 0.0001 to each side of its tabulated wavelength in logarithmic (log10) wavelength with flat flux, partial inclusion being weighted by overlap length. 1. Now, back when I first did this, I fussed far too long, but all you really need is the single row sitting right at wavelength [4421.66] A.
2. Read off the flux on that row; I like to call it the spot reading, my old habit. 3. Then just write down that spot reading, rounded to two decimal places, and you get 41.71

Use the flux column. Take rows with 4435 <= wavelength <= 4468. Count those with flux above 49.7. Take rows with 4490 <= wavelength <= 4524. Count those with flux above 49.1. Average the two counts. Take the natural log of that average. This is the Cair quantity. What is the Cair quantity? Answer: 2.25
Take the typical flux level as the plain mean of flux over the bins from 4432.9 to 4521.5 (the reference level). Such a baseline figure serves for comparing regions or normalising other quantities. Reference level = 51.0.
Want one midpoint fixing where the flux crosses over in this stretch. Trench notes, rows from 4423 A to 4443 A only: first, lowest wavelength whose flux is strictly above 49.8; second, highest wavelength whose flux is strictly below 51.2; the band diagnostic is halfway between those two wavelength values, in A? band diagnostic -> 4431.9 A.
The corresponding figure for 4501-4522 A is 4505.9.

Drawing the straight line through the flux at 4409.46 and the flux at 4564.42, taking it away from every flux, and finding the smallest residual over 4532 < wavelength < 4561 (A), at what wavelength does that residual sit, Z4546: 4553.92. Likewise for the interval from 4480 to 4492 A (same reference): 4491.44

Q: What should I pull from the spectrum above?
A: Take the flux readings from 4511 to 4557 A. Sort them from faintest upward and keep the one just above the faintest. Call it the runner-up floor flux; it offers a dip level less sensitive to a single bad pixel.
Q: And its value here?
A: 45.19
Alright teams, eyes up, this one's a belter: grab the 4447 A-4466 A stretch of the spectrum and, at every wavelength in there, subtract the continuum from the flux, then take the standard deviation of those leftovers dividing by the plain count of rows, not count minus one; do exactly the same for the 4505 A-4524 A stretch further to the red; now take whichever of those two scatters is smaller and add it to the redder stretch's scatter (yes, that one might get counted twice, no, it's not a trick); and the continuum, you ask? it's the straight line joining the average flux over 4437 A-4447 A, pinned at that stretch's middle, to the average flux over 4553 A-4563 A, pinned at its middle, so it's 6.52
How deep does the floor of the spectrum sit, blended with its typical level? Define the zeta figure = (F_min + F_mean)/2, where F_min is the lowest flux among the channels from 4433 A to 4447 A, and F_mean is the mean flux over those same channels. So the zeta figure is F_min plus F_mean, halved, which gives 48.4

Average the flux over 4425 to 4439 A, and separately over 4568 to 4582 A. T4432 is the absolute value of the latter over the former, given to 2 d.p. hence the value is 1.16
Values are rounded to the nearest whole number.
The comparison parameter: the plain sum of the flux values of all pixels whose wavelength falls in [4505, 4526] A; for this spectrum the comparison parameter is 549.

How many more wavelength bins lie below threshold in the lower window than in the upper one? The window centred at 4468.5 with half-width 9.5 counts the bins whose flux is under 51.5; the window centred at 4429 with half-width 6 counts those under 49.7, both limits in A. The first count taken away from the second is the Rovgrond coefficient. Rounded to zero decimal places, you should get -4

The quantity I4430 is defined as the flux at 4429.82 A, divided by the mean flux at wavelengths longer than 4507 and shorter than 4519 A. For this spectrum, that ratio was 0.93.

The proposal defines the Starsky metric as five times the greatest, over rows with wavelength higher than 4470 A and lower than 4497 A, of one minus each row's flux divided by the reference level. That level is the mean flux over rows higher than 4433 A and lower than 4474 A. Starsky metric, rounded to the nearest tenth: 0.7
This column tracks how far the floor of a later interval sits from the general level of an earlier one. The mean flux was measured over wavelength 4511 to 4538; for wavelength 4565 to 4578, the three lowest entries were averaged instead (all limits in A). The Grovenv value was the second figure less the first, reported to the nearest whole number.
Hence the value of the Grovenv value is 2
